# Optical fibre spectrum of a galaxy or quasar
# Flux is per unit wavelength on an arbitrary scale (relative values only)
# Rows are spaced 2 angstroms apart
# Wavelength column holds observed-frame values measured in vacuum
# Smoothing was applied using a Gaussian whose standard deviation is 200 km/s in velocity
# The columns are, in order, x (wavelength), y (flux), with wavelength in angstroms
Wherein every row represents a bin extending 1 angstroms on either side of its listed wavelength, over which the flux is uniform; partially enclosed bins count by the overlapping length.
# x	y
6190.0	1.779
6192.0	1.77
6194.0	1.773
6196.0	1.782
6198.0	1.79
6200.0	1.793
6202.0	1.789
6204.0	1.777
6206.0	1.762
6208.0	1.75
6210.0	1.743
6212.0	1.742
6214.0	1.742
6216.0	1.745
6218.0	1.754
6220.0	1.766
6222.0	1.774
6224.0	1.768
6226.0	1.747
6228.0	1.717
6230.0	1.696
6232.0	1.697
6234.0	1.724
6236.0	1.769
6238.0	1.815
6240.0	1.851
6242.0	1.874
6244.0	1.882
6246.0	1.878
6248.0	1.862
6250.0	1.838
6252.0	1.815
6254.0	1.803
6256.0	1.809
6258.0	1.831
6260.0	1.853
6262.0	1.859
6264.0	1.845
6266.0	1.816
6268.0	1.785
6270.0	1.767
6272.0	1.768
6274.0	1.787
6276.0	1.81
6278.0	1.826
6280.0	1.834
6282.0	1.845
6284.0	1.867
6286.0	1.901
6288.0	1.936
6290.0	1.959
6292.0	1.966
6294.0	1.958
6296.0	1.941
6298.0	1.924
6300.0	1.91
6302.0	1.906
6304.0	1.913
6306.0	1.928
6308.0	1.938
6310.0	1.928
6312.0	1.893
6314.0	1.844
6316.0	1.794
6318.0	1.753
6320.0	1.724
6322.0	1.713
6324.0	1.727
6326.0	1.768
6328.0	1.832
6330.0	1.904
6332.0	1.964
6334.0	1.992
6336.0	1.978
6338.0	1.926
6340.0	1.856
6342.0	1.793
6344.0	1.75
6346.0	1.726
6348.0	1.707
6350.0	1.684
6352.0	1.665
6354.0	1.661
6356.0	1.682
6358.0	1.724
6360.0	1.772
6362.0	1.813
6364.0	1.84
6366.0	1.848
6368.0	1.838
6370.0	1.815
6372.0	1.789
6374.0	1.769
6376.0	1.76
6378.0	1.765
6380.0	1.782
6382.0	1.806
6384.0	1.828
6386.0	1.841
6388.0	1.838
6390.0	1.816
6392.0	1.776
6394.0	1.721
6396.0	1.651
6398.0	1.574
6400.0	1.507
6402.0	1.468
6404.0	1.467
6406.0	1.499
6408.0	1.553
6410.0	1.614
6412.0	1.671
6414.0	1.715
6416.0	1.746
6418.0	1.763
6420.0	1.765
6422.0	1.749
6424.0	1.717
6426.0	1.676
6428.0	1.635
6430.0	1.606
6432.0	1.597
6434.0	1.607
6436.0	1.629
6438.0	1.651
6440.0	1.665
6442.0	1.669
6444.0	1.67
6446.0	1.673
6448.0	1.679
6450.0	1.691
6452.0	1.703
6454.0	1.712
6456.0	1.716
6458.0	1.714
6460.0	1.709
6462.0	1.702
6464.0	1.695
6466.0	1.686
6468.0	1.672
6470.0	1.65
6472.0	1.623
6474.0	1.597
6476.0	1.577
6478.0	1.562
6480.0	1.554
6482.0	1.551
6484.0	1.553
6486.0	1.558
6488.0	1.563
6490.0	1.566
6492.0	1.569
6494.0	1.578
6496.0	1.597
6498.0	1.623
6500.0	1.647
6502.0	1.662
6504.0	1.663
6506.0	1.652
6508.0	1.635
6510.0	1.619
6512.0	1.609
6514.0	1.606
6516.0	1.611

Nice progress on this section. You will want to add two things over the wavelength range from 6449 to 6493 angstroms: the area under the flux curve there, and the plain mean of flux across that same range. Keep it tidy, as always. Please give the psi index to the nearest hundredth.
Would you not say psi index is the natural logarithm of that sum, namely 4.30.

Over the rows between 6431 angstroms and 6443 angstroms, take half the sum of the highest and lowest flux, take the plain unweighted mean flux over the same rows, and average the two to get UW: 1.63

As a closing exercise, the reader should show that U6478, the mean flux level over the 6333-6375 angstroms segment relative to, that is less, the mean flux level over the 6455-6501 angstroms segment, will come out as 0.17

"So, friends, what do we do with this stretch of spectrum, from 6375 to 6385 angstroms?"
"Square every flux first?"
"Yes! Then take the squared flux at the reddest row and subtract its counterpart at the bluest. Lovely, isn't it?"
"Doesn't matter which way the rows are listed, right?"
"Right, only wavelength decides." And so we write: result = 0.24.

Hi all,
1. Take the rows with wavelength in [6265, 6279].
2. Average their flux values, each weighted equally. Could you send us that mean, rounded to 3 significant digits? 1.79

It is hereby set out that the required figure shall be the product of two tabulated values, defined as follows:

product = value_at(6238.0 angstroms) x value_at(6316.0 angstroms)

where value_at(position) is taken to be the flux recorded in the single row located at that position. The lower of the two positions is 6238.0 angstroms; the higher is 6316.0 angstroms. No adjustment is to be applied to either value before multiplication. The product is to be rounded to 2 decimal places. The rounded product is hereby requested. 3.26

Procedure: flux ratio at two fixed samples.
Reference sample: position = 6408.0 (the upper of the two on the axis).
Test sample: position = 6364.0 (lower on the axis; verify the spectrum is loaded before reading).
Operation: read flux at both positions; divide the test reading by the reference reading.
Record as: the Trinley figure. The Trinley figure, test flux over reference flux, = 1.18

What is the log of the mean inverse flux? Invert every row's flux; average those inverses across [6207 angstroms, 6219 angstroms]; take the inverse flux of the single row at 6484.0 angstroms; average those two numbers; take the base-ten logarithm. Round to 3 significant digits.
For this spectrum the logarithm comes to -0.216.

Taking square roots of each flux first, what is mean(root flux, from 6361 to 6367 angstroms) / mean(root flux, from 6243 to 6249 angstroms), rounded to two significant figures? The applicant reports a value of 0.99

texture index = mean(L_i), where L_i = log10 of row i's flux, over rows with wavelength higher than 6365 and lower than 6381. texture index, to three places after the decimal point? 0.254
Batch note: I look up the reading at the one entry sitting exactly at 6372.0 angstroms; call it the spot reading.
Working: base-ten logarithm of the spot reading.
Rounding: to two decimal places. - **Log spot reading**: 0.25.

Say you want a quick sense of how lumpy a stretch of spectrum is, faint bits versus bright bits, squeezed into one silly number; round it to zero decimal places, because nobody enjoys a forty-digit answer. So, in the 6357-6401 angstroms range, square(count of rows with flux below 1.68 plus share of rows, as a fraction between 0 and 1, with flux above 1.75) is 14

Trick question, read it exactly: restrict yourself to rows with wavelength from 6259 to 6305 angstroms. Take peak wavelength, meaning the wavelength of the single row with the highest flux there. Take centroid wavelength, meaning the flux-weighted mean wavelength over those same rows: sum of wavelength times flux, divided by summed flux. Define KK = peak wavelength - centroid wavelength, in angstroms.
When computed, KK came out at 9.7 angstroms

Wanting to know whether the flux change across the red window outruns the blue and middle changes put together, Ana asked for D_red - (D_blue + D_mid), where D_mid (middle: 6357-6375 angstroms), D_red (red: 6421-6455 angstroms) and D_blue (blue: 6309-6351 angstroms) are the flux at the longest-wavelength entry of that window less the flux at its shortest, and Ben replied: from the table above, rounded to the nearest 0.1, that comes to 0.2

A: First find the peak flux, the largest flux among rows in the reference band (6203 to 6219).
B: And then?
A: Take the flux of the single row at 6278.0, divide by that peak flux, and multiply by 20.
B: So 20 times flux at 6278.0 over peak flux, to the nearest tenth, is 20.6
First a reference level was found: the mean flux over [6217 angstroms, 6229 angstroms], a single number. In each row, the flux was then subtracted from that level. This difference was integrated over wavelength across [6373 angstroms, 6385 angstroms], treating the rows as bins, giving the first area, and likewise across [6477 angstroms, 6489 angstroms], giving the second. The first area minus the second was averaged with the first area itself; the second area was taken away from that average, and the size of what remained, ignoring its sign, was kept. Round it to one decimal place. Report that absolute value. 3.9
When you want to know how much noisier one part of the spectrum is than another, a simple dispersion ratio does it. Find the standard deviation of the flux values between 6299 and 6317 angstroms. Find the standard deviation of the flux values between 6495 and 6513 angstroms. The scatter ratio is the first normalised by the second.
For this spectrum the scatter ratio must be 2.0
